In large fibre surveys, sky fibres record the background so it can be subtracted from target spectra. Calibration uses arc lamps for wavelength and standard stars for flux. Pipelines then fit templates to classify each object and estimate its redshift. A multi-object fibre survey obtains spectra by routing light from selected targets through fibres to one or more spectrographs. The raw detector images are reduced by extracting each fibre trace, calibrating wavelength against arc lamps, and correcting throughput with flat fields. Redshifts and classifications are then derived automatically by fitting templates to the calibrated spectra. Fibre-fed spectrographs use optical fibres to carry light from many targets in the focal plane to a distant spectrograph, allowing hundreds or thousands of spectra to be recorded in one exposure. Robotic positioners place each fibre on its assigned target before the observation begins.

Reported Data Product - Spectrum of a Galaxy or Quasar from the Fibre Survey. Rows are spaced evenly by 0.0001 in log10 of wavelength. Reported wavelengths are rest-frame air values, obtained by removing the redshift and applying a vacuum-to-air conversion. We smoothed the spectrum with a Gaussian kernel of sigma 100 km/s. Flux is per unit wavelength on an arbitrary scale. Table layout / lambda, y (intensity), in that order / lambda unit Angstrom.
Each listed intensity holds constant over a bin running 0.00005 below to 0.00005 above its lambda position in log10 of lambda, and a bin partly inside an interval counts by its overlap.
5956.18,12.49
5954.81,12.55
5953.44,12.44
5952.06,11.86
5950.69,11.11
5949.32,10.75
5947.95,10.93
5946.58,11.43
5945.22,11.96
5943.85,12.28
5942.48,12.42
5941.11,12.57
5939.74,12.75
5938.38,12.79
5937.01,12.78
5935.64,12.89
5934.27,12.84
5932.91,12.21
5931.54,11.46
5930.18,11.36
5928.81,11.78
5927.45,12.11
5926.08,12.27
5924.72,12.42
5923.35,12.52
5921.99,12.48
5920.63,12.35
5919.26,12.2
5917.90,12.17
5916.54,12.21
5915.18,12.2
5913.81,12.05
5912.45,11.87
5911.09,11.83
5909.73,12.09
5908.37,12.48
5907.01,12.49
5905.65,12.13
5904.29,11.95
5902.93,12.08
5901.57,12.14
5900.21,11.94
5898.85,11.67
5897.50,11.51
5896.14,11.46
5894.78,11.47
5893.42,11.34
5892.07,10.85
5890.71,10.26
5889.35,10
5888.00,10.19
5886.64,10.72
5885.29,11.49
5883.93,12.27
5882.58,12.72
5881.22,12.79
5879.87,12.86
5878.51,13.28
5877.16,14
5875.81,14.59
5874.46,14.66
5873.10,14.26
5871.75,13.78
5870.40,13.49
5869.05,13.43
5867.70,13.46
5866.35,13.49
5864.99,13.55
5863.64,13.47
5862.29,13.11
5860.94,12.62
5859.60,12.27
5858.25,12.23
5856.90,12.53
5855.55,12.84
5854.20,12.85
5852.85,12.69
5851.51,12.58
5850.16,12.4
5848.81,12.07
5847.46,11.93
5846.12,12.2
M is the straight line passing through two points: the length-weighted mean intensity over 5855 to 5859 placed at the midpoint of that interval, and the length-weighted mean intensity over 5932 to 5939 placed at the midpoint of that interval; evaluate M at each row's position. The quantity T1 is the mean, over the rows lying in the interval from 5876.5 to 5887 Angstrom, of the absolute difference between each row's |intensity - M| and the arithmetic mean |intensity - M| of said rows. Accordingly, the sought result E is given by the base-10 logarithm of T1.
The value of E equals -0.3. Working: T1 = 0.52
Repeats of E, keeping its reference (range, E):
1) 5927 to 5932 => -0.6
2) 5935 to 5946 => -0.8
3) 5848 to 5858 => -0.9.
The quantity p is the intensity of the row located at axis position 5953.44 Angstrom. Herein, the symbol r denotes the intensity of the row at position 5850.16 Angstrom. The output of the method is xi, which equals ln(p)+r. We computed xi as 14.9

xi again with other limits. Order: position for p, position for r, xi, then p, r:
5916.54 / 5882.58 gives 15.2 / 12.21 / 12.72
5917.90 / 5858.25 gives 14.7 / 12.17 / 12.23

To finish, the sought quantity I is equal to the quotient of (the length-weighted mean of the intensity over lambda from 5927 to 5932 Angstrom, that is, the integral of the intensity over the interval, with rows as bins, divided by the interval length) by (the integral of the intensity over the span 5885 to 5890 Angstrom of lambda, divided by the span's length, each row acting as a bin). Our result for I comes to 1.11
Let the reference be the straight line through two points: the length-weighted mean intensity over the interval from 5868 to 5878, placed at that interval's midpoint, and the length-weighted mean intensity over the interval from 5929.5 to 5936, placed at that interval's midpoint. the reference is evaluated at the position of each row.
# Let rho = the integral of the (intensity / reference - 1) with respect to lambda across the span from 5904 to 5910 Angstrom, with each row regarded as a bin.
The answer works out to -0.3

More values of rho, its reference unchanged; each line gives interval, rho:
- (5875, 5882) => -0.2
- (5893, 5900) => -0.9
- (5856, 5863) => -0.9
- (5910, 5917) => -0.4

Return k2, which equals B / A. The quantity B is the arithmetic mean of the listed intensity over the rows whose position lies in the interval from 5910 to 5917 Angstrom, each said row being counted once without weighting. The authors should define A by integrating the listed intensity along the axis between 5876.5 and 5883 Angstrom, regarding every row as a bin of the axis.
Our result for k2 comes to 0.141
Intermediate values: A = 85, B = 12.0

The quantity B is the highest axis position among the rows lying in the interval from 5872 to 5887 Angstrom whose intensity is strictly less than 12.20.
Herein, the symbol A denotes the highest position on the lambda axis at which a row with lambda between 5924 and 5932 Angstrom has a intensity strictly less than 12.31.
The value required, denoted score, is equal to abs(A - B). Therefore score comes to 44.9 Angstrom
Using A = 5931.54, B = 5886.64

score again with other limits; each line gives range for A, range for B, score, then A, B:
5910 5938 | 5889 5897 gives 36.8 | 5932.91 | 5896.14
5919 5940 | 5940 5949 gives 15.0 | 5932.91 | 5947.95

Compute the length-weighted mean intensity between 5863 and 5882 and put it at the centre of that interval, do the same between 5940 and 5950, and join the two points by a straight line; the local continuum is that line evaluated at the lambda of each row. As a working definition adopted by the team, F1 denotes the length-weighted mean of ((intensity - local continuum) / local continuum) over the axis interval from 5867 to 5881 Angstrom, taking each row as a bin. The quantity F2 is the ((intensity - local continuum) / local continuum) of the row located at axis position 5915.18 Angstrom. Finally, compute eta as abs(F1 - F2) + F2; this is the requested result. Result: 0.01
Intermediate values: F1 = 0.011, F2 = -0.029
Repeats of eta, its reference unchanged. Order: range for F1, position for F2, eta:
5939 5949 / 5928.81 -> 0.01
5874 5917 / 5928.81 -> 0.01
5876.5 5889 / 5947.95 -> -0.05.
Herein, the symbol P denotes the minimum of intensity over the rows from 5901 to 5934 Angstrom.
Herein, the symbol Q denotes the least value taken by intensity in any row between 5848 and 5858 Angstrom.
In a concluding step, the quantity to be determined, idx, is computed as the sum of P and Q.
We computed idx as 23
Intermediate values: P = 11.36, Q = 12.07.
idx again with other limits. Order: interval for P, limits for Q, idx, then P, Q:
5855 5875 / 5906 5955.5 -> 23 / 12.23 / 10.75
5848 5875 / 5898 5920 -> 24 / 12.07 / 11.67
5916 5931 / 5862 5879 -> 24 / 11.36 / 13.11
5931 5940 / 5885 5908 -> 21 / 11.46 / 10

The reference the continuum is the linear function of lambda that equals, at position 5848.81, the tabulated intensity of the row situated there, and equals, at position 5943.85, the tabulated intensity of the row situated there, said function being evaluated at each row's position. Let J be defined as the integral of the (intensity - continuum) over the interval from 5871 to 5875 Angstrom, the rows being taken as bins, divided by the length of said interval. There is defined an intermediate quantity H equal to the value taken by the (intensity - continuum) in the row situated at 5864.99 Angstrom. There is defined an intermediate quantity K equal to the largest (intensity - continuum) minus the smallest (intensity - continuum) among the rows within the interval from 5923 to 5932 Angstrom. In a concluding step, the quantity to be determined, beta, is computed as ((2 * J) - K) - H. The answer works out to 2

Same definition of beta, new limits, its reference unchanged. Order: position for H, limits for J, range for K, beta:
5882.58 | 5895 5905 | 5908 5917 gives -2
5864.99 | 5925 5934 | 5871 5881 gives -4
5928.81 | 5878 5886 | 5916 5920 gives 1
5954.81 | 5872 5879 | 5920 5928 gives 3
